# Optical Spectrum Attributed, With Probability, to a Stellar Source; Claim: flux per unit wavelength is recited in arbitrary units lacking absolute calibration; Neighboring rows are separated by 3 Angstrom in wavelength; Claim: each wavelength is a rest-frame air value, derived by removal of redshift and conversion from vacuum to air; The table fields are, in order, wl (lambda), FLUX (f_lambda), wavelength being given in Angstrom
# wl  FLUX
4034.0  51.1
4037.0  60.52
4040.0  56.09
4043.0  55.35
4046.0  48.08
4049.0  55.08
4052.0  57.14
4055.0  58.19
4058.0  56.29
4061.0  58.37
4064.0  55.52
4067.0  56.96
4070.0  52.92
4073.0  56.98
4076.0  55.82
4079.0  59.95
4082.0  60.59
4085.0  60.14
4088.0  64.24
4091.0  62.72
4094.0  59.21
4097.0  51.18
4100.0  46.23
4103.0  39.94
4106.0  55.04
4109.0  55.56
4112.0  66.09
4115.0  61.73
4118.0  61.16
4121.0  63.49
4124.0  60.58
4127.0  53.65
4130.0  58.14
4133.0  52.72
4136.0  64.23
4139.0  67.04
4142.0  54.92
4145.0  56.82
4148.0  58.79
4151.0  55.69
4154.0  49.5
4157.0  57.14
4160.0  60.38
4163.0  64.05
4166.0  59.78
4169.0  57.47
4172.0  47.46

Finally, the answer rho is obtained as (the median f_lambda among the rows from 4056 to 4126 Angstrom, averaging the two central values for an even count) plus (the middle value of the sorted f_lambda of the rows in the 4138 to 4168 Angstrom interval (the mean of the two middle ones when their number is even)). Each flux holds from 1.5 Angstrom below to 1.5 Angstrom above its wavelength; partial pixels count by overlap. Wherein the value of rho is 116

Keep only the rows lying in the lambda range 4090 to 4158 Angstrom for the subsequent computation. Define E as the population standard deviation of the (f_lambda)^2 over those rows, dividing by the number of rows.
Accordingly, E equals 691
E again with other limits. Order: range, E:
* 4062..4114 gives 672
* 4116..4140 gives 561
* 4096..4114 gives 868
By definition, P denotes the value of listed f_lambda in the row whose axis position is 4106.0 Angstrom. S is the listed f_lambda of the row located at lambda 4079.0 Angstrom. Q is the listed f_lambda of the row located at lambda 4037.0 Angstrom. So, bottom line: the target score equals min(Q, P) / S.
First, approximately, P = 55.04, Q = 60.52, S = 59.95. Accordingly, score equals 0.92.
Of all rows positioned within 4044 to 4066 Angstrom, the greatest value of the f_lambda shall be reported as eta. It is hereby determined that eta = 58.37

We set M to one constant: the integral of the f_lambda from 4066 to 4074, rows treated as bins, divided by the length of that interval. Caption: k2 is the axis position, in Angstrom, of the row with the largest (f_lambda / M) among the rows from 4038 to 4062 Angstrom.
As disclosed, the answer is 4061.0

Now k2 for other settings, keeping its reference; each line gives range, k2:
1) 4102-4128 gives 4112.0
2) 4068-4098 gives 4088.0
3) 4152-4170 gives 4163.0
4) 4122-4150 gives 4139.0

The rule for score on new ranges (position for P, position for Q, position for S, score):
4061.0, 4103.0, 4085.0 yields 0.66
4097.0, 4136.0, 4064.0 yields 0.92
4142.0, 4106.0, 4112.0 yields 0.83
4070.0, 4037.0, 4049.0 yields 0.96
